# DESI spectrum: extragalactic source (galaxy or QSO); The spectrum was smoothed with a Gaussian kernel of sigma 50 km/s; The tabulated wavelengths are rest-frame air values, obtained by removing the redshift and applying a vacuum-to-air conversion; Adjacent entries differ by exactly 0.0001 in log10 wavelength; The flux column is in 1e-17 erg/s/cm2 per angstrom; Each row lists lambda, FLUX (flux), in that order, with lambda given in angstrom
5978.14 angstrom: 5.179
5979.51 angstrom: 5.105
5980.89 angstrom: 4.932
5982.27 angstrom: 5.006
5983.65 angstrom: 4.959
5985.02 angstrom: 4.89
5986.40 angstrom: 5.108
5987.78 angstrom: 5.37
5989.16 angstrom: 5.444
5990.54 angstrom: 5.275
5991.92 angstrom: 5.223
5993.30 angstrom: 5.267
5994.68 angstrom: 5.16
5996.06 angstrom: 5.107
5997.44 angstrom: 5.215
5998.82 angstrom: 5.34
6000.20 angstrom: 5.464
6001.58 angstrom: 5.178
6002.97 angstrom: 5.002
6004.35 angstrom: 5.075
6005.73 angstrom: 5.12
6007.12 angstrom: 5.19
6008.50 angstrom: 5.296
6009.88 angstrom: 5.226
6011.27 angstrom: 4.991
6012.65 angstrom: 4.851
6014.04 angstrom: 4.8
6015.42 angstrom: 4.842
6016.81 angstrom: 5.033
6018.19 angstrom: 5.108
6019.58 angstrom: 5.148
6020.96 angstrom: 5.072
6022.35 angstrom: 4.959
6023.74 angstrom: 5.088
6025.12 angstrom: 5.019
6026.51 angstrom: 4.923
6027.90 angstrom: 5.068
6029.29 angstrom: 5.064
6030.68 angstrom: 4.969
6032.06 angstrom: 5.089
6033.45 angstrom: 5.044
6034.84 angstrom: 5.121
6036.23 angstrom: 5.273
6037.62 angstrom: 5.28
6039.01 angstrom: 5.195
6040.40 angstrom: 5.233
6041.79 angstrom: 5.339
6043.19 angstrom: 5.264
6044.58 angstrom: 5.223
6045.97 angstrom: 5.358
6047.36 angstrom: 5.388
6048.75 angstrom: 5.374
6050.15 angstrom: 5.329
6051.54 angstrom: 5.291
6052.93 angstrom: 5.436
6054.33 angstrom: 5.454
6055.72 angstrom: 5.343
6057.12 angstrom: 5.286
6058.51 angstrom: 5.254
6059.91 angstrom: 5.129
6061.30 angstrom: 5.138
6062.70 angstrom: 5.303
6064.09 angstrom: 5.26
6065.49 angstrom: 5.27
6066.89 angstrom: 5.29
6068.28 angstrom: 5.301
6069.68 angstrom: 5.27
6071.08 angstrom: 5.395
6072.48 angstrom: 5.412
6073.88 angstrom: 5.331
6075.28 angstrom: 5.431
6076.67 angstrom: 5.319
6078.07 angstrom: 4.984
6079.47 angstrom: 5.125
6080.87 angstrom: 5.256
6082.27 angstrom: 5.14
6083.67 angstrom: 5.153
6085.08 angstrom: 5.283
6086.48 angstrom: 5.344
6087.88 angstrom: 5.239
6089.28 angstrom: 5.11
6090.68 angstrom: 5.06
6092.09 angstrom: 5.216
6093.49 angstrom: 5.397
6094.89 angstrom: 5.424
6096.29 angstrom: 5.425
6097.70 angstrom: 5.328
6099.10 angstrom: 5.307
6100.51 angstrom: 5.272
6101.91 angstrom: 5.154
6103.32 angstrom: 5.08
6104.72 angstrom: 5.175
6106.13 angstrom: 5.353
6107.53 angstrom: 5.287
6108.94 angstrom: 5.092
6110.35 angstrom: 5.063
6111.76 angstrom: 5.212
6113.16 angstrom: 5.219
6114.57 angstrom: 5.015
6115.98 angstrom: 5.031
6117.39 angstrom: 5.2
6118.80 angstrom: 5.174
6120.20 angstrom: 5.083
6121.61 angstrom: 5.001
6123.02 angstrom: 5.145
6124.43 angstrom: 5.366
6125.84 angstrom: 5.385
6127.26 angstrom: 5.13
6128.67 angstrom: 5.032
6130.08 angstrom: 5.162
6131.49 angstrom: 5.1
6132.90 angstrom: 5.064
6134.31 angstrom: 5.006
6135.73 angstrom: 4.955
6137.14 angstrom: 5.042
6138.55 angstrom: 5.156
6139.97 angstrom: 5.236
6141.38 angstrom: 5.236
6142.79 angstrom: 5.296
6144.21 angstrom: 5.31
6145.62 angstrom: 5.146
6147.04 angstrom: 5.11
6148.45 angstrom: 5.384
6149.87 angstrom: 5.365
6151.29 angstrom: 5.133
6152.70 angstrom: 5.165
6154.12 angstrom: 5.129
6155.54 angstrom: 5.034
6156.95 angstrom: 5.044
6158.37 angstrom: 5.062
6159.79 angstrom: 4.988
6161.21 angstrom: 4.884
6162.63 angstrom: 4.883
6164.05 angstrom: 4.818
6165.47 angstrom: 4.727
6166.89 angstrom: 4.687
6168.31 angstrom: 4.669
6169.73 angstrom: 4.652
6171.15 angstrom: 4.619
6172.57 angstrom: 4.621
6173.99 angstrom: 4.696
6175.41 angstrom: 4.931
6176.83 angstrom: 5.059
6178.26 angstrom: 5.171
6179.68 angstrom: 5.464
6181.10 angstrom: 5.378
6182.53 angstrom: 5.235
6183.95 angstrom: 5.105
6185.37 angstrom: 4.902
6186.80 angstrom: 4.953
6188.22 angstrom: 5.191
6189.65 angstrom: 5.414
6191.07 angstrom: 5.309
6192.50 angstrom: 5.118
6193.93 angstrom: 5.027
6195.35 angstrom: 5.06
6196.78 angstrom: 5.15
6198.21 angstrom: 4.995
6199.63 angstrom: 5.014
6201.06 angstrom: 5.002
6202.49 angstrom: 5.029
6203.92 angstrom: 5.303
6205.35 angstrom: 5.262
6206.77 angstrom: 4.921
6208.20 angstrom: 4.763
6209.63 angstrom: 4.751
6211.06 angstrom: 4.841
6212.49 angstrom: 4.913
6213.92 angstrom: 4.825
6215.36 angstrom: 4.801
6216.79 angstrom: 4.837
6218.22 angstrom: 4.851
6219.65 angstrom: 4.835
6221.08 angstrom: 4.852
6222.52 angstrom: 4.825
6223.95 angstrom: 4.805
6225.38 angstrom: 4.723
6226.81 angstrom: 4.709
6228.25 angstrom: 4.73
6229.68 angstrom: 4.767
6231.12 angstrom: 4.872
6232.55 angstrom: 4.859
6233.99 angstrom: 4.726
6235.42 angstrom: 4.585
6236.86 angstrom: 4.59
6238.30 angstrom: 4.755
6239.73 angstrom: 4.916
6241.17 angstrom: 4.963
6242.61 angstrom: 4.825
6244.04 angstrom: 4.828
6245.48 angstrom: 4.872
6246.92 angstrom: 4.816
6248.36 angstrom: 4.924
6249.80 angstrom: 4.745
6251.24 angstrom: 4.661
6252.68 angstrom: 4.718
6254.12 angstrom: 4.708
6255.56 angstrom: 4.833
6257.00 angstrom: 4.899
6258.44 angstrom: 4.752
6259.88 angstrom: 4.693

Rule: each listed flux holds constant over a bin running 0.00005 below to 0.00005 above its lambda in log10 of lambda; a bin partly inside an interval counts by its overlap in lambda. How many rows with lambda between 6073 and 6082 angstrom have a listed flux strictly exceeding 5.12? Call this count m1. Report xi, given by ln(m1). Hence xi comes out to 1.61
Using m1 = 5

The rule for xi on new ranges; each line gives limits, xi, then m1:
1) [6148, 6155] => 1.61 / 5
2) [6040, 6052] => 2.20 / 9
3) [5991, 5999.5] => 1.61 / 5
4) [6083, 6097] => 2.08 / 8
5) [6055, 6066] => 2.08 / 8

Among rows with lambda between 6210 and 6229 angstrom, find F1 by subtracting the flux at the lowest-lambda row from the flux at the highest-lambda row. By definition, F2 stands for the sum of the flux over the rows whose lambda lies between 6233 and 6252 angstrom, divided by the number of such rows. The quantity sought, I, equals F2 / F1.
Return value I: -43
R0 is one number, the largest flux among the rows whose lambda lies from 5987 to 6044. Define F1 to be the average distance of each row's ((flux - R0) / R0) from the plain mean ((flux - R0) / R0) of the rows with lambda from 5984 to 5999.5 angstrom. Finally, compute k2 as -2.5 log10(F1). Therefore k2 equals 4.2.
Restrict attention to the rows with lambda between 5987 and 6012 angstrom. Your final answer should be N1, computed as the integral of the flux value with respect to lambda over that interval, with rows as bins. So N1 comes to 130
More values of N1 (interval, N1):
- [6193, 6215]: 110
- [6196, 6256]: 291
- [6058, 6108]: 263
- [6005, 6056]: 263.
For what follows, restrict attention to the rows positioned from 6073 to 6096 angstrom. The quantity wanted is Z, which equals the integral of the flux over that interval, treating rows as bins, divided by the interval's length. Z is 5.24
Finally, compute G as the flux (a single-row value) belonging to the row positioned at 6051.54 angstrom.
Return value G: 5.291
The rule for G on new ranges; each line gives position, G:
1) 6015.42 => 4.842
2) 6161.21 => 4.884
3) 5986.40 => 5.108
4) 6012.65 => 4.851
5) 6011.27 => 4.991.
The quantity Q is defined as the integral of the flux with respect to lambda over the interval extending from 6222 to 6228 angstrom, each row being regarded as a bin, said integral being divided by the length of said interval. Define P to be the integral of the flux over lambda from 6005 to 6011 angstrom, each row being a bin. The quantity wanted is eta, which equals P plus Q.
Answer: 36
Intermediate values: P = 31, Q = 4.76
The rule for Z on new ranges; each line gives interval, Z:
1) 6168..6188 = 4.97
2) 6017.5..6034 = 5.05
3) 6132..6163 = 5.12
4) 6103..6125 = 5.16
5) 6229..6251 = 4.80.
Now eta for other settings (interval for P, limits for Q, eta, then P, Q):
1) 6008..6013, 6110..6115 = 31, 26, 5.14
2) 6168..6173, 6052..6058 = 29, 23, 5.37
